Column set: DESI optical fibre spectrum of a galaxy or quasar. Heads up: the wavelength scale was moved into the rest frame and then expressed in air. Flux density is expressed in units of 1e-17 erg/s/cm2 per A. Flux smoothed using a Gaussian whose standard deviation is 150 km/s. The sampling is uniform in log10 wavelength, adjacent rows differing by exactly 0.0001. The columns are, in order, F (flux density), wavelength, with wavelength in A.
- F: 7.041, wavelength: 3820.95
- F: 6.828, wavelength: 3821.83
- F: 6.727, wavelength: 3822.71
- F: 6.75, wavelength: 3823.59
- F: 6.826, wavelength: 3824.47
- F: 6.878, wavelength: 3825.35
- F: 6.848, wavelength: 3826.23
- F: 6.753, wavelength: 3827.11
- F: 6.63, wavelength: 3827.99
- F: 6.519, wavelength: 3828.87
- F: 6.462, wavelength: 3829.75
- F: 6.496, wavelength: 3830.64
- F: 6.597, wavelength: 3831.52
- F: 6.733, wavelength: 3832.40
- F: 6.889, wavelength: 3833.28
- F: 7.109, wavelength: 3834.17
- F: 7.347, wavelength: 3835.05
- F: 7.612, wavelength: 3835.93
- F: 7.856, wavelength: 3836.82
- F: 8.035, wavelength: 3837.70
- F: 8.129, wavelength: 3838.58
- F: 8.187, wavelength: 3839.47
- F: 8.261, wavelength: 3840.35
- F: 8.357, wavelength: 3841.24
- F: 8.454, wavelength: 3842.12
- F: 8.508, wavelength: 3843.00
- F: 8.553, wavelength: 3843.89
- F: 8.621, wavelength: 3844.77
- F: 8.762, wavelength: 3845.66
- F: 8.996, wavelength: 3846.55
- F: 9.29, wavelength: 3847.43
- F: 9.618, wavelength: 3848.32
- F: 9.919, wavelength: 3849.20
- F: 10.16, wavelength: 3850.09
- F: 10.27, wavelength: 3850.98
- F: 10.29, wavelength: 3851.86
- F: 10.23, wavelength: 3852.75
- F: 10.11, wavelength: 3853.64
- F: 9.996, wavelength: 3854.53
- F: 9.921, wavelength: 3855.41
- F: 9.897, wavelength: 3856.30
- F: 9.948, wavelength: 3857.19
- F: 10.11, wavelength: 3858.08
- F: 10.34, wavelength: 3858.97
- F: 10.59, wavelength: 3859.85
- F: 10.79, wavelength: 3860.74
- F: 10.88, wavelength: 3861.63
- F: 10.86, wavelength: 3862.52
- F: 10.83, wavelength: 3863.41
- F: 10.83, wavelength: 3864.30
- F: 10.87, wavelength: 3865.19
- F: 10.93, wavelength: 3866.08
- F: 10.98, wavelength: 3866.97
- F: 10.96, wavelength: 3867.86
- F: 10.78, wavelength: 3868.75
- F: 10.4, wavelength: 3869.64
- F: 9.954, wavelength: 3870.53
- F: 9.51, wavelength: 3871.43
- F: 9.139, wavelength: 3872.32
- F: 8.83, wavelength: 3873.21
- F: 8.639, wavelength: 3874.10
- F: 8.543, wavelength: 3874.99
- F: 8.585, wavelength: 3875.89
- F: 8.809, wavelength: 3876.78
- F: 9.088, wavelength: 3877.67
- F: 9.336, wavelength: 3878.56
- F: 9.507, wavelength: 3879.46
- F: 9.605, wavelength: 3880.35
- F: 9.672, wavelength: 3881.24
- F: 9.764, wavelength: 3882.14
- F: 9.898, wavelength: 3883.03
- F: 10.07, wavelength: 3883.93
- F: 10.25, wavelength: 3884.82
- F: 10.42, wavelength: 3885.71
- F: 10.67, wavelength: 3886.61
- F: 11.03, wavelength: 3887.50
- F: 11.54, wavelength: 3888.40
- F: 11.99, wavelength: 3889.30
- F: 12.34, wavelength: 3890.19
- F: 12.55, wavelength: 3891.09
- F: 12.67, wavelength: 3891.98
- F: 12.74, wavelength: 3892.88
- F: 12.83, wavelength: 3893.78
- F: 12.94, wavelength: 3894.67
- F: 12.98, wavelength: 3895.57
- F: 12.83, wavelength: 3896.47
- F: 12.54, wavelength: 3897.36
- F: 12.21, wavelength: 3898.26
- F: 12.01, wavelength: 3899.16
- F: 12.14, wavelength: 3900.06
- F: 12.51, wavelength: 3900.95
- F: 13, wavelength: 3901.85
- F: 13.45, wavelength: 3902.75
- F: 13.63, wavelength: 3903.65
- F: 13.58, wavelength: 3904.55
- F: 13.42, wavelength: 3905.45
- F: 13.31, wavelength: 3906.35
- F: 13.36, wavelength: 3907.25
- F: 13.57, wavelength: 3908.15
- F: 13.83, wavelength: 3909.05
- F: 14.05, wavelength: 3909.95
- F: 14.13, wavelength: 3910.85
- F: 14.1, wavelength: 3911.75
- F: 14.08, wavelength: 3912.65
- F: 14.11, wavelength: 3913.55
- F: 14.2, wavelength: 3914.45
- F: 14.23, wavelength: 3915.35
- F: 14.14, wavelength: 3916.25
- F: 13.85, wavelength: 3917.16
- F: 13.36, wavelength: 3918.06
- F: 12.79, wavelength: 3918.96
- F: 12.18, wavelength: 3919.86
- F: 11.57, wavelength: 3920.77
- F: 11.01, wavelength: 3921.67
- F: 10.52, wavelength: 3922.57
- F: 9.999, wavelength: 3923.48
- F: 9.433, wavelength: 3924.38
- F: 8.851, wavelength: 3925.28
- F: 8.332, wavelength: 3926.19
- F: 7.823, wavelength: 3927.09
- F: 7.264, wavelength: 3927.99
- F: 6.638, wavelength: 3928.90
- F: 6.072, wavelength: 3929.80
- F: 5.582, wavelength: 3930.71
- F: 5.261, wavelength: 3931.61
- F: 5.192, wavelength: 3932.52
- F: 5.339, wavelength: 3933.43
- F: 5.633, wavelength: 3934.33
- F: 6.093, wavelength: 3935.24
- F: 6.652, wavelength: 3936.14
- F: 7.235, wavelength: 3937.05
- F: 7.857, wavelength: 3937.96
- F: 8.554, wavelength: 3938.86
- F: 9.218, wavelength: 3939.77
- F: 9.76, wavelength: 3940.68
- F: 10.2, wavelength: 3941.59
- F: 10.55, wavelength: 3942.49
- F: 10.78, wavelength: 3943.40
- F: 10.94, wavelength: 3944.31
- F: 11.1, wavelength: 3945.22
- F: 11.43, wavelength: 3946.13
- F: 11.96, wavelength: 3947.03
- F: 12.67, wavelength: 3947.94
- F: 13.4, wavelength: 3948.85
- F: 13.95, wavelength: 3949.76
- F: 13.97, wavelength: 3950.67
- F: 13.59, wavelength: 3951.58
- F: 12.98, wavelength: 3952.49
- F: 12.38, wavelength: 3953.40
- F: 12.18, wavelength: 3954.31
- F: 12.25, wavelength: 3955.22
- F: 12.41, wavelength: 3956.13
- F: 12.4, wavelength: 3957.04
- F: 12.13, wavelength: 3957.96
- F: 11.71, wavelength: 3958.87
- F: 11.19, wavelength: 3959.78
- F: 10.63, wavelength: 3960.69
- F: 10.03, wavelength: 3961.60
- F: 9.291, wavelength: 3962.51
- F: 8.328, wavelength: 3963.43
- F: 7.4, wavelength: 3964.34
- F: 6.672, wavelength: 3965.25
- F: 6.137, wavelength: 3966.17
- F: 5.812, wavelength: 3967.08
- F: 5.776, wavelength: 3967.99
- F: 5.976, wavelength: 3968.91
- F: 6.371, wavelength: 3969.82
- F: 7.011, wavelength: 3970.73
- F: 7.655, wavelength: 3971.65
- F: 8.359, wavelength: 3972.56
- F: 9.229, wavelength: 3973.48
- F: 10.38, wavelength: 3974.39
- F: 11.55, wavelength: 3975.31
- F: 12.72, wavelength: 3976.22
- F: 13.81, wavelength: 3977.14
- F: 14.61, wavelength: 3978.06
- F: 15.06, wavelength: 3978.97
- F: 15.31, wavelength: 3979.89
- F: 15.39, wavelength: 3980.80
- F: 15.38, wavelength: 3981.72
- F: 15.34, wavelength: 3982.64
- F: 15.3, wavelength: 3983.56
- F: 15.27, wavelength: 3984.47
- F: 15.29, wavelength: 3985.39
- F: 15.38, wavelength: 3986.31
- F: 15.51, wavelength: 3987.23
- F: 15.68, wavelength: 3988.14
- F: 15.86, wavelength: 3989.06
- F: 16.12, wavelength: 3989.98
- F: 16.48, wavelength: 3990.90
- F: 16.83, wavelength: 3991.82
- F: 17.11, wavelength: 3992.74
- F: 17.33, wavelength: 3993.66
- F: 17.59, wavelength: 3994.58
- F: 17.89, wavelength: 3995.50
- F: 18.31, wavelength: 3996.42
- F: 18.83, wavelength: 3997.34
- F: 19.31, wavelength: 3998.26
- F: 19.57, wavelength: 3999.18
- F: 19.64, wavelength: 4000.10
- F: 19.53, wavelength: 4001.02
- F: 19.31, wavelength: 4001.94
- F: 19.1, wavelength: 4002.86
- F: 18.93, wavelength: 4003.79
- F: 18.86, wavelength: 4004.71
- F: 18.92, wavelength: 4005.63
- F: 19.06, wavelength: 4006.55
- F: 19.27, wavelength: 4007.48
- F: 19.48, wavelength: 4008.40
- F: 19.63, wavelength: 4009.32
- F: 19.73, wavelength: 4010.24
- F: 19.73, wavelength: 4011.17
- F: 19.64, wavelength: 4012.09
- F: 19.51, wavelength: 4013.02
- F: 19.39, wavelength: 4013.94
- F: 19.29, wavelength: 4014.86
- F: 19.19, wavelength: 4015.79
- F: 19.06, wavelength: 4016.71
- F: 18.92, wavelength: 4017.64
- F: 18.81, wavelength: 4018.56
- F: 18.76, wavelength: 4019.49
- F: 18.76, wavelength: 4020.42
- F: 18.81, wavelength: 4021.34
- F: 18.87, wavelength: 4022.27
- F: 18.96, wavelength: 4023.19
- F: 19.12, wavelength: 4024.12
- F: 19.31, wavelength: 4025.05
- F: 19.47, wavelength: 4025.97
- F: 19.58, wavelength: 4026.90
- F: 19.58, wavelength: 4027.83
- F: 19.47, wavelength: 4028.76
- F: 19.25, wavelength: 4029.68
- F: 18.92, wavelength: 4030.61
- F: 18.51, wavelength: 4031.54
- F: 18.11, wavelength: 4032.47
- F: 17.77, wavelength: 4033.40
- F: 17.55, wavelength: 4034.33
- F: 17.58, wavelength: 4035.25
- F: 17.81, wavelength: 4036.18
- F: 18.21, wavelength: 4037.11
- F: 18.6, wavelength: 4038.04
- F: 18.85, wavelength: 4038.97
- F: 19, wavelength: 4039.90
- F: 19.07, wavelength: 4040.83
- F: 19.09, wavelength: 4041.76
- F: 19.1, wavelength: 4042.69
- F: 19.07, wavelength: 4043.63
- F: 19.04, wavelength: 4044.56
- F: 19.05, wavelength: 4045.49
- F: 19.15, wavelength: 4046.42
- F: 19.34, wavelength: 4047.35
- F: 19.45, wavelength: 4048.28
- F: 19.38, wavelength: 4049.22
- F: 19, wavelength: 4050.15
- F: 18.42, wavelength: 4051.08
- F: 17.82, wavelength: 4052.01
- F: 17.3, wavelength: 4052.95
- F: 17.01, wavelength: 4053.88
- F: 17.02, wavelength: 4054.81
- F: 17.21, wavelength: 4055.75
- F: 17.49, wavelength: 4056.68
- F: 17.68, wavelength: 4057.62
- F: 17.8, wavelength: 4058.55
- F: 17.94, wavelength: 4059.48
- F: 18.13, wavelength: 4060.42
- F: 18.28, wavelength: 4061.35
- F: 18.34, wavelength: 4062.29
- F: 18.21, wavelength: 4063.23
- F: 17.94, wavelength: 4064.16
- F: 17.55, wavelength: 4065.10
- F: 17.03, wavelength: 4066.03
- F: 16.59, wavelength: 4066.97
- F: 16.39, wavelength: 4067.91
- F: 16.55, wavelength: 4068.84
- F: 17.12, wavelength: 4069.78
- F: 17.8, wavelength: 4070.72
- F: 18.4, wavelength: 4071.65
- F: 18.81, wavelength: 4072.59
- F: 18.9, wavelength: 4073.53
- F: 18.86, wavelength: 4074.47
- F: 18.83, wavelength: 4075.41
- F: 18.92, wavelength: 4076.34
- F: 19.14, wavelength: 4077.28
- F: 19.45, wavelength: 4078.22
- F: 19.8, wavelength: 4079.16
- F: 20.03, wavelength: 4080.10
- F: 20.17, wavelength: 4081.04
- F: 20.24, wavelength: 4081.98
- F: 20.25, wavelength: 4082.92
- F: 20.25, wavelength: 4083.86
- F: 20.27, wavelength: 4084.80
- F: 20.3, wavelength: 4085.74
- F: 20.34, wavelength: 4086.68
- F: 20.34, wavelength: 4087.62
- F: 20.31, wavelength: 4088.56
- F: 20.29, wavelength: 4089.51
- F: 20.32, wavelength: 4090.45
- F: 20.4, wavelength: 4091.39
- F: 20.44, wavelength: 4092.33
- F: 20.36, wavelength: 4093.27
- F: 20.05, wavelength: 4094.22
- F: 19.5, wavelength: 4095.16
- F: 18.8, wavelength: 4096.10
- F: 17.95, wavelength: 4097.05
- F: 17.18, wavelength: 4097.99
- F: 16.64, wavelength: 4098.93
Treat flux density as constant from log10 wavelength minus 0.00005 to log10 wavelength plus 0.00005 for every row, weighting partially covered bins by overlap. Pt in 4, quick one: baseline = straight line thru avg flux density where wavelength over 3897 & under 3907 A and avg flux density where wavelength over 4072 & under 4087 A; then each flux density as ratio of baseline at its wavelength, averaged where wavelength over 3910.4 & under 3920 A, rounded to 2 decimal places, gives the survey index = 1.03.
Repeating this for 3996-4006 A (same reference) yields 1.15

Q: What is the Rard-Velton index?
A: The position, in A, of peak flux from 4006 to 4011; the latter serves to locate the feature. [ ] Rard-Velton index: 4010.24 A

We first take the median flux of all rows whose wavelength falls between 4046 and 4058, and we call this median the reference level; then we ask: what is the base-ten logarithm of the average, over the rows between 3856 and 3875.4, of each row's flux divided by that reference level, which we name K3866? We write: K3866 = -0.24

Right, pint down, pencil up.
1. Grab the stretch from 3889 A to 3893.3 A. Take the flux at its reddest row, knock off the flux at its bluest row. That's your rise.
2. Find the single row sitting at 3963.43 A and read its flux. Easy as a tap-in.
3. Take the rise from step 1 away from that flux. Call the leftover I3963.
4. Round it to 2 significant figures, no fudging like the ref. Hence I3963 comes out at 7.6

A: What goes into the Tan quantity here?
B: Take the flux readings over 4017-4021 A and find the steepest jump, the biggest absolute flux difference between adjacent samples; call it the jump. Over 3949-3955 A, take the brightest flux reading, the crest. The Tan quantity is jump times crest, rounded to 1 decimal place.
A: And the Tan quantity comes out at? 1.5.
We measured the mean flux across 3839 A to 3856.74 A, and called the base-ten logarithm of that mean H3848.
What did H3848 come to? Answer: 0.97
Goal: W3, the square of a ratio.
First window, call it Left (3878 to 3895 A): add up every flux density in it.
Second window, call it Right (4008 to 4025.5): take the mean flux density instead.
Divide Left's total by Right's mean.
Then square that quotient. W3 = 119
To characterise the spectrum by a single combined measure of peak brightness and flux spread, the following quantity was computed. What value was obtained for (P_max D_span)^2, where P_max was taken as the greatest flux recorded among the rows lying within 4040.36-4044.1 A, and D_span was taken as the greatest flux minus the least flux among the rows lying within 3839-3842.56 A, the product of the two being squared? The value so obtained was 26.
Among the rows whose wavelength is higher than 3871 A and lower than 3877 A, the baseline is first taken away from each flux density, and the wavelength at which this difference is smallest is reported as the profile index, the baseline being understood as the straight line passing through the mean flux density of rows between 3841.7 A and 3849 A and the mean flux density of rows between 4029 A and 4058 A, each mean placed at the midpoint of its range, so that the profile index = 3875.89 A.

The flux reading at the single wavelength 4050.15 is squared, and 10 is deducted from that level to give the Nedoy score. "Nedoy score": 351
